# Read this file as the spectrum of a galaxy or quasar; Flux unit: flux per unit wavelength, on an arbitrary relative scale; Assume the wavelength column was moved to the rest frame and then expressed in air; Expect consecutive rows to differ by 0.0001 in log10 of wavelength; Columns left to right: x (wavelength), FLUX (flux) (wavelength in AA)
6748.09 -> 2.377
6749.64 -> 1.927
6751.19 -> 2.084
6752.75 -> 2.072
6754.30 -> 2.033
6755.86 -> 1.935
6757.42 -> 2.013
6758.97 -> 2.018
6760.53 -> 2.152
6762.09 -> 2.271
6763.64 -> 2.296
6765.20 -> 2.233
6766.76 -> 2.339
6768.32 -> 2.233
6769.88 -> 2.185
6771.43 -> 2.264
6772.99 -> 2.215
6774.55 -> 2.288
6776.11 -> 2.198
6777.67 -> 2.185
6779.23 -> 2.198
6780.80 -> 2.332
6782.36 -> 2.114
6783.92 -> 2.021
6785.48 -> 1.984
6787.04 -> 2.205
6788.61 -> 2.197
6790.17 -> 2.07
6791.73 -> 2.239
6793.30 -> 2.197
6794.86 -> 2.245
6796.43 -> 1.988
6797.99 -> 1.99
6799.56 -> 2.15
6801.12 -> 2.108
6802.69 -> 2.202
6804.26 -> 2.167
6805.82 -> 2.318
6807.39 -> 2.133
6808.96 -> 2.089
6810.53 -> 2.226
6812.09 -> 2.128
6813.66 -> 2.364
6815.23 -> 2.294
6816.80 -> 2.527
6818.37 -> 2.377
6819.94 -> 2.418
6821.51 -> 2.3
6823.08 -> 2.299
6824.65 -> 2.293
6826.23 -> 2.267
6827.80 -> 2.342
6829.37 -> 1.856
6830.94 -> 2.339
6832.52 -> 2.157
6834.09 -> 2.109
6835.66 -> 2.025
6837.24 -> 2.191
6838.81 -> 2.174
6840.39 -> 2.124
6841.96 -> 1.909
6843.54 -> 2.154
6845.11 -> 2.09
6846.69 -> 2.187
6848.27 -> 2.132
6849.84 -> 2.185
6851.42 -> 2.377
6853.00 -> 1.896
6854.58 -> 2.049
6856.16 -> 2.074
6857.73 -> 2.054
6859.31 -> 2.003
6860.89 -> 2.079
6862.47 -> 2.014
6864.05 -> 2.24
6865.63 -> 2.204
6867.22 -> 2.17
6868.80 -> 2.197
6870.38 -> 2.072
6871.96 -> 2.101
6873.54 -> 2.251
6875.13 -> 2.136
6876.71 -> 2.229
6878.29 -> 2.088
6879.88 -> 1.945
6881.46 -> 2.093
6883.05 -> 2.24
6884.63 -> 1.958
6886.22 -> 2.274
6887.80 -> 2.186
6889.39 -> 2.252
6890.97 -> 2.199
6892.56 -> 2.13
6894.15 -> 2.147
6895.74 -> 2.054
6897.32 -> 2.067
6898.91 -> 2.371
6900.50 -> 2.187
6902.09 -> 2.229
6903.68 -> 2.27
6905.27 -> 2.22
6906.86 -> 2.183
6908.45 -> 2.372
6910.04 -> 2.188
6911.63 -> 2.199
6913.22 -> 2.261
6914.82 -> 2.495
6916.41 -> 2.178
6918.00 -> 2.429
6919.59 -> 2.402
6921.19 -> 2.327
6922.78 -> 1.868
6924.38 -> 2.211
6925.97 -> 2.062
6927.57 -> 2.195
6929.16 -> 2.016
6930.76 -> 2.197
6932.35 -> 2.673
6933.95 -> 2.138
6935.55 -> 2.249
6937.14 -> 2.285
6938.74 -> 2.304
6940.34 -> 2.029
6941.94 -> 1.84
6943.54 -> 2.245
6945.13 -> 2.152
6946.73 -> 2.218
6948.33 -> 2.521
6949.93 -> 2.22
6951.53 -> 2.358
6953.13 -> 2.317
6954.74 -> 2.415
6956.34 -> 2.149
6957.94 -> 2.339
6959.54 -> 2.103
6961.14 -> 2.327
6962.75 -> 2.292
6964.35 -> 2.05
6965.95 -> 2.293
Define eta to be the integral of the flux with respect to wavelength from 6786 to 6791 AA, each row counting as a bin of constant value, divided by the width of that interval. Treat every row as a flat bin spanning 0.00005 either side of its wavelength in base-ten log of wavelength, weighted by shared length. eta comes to 2.15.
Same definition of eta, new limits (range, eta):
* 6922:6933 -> 2.17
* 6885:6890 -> 2.21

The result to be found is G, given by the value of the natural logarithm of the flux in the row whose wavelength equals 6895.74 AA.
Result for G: 0.720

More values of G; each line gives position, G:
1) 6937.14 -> 0.826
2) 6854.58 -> 0.717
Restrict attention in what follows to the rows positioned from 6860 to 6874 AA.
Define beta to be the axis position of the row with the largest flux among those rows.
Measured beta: 6873.54 AA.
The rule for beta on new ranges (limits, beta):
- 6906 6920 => 6914.82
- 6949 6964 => 6954.74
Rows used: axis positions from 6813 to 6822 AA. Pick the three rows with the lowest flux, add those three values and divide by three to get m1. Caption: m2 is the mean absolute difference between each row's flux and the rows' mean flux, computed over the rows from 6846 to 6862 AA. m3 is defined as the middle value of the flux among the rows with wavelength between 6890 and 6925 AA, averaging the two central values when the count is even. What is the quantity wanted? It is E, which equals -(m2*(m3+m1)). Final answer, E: -0.42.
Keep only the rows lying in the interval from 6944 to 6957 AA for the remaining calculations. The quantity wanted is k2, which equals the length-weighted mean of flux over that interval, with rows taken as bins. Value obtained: 2.29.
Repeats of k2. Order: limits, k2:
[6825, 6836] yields 2.17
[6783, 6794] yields 2.13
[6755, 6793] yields 2.17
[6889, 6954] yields 2.23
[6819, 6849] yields 2.18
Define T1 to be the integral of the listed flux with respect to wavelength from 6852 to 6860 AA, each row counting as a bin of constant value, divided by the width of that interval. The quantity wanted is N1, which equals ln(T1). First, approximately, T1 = 2.03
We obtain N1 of 0.71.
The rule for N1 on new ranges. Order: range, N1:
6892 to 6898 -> 0.74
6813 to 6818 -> 0.87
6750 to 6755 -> 0.72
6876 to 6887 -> 0.75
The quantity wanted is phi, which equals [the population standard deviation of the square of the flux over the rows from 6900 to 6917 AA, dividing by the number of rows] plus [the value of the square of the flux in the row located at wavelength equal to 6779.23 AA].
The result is 5.27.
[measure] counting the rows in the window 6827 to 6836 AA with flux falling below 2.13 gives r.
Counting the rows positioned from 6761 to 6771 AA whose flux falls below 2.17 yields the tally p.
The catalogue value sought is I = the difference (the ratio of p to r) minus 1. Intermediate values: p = 0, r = 3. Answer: -1.0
